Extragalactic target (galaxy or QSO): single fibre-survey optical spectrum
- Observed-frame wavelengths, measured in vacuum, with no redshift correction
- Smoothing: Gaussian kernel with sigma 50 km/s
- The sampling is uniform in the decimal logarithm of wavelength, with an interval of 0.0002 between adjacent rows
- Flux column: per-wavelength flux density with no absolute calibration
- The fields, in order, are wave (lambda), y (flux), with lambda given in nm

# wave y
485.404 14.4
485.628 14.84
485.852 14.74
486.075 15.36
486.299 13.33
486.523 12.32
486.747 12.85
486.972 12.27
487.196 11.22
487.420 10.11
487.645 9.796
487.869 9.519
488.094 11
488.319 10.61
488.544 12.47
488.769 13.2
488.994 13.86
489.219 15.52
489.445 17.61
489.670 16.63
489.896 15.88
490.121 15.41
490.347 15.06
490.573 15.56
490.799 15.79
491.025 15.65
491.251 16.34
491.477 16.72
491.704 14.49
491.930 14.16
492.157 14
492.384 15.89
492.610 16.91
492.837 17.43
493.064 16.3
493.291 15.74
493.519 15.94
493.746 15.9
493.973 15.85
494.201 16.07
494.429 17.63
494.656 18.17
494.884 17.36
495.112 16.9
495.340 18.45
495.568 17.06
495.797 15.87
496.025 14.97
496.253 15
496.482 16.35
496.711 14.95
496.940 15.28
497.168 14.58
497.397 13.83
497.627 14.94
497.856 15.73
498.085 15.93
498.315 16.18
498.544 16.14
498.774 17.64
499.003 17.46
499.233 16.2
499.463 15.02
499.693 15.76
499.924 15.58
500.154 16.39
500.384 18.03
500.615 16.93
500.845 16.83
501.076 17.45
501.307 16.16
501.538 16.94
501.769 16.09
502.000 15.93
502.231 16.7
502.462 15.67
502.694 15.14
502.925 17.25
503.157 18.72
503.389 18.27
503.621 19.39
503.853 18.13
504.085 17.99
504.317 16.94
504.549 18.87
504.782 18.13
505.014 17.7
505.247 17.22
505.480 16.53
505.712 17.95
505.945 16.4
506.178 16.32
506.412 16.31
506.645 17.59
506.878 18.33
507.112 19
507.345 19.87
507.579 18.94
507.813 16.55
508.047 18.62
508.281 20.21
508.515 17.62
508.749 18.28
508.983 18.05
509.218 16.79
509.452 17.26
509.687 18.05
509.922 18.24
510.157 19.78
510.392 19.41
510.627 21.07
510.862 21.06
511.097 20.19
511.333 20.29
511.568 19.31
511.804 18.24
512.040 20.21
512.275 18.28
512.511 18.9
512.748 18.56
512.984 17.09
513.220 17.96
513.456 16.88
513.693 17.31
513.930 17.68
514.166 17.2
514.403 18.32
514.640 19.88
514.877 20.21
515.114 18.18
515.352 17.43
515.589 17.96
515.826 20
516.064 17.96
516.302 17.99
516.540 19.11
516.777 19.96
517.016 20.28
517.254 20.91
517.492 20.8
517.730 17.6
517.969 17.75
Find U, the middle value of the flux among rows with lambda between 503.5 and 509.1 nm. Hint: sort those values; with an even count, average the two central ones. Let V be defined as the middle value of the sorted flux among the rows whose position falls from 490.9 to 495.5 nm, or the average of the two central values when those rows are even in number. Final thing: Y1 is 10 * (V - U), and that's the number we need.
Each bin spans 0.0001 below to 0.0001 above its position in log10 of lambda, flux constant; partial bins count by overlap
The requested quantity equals -18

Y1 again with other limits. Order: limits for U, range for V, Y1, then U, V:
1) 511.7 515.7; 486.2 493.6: -31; 18.2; 15.1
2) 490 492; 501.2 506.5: 14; 15.6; 16.9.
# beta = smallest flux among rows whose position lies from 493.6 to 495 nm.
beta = 15.85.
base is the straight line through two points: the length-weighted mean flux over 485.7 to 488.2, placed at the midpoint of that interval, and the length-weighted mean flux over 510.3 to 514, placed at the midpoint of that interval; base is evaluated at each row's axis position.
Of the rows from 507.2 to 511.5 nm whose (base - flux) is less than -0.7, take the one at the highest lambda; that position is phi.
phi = 511.333 nm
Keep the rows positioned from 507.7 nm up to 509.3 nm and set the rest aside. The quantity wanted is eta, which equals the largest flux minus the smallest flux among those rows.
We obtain 3.7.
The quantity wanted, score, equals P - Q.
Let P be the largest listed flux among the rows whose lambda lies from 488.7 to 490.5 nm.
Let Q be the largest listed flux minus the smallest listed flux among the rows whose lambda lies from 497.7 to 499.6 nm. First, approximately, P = 17.61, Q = 2.6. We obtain 15.0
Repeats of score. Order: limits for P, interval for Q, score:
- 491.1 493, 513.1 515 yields 14.1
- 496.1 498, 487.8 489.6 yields 8.3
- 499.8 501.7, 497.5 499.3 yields 15.3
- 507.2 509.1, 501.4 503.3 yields 16.6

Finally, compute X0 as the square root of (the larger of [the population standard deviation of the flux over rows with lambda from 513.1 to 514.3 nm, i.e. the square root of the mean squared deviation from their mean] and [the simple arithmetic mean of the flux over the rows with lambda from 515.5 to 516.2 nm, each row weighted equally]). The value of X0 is 4.32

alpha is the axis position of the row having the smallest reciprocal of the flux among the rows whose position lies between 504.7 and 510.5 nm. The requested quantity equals 508.281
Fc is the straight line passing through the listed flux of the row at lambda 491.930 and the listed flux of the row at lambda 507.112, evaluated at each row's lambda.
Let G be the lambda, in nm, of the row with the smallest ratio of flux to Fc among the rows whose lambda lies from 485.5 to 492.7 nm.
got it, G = 487.869 nm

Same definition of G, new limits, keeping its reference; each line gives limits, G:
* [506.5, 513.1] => 512.984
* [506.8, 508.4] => 507.813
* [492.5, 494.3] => 493.973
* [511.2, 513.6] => 513.456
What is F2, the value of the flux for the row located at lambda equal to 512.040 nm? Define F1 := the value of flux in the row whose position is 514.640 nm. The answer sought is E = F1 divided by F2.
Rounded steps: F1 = 19.88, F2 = 20.21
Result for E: 0.98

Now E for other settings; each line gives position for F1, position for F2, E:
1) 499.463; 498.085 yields 0.94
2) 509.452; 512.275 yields 0.94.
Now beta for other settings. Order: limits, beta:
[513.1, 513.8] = 16.88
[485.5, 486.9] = 12.32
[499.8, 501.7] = 15.58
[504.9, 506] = 16.4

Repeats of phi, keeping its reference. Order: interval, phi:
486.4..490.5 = 490.347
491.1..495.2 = 495.112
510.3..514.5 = 512.040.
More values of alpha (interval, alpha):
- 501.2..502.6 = 501.538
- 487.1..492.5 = 489.445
